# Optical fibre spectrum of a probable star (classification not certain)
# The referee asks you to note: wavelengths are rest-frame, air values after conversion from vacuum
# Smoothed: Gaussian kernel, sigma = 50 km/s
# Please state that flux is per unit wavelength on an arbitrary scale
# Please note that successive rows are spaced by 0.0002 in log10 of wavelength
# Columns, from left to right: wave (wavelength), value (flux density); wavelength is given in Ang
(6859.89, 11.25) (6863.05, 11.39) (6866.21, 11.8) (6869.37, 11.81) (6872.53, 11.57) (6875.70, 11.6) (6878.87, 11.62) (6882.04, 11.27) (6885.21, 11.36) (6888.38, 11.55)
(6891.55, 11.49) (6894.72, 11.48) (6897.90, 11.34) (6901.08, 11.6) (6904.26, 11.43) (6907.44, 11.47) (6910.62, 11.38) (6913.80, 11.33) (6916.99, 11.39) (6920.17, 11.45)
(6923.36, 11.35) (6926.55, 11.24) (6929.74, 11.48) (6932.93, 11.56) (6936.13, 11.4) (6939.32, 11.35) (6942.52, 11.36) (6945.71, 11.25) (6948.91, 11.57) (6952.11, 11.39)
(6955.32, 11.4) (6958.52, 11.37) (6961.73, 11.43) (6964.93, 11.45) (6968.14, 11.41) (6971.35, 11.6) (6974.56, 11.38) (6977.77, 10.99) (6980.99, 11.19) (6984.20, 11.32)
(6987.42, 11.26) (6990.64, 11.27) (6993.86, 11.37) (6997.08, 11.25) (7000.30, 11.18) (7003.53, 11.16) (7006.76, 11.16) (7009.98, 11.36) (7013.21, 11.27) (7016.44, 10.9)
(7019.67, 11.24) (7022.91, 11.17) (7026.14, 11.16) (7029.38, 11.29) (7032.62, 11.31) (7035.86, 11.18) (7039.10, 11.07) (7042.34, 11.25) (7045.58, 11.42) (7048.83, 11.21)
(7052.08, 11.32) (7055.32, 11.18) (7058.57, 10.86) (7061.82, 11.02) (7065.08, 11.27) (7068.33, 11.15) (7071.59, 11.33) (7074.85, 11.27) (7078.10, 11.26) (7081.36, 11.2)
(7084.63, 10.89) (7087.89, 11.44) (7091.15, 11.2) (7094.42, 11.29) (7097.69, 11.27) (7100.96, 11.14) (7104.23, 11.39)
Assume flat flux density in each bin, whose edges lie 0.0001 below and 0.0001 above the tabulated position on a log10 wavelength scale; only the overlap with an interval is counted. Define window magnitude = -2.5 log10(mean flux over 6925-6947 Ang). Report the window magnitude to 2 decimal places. -2.64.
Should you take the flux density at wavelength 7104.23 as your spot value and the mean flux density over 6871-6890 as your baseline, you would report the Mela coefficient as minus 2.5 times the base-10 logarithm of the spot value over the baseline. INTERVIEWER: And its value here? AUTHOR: 0.010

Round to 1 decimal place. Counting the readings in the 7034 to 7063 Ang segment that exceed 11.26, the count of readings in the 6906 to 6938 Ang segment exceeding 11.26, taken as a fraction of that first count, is 4.5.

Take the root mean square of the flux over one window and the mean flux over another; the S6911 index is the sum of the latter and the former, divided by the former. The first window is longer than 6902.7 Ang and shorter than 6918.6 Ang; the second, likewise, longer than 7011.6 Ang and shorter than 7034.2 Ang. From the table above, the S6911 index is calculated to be 1.98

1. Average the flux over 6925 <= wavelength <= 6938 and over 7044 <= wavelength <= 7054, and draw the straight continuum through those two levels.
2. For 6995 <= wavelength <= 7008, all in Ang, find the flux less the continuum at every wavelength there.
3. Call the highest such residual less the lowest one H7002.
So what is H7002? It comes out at 0.08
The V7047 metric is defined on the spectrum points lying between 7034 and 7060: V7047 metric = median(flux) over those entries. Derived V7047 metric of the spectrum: 11.2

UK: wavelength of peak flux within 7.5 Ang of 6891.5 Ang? 6888.38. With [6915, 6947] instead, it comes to 6932.93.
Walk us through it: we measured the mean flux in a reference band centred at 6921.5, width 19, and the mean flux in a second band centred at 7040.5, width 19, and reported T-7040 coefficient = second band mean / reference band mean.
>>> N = 0.988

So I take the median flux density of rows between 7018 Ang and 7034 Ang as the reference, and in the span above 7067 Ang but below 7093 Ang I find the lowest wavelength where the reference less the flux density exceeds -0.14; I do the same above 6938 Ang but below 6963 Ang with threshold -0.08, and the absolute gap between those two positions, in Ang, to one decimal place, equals 122.6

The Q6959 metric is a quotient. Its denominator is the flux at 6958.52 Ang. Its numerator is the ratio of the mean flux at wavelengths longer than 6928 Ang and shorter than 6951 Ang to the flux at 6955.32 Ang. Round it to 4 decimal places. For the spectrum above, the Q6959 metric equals 0.0881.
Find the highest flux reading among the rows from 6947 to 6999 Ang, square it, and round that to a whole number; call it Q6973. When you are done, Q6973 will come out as 135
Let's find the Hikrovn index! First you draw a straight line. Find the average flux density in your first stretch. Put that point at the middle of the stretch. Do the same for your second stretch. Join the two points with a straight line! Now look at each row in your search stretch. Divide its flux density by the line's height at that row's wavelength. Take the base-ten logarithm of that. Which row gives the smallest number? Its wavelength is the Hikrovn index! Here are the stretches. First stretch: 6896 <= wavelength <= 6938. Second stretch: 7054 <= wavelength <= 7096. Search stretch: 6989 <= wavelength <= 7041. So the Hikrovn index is 7016.44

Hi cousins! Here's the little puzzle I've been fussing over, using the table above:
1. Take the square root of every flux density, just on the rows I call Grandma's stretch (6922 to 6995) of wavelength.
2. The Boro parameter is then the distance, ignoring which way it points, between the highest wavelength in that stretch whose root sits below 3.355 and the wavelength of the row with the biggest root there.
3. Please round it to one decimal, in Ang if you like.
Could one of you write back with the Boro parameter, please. 9.6 Ang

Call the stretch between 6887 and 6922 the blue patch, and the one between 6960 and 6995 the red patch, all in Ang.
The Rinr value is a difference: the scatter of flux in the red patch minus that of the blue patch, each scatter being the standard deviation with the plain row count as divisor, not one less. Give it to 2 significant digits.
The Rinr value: 0.071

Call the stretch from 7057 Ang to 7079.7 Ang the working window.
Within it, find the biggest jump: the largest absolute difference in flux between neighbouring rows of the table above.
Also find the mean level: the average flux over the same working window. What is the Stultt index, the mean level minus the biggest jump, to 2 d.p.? 10.92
